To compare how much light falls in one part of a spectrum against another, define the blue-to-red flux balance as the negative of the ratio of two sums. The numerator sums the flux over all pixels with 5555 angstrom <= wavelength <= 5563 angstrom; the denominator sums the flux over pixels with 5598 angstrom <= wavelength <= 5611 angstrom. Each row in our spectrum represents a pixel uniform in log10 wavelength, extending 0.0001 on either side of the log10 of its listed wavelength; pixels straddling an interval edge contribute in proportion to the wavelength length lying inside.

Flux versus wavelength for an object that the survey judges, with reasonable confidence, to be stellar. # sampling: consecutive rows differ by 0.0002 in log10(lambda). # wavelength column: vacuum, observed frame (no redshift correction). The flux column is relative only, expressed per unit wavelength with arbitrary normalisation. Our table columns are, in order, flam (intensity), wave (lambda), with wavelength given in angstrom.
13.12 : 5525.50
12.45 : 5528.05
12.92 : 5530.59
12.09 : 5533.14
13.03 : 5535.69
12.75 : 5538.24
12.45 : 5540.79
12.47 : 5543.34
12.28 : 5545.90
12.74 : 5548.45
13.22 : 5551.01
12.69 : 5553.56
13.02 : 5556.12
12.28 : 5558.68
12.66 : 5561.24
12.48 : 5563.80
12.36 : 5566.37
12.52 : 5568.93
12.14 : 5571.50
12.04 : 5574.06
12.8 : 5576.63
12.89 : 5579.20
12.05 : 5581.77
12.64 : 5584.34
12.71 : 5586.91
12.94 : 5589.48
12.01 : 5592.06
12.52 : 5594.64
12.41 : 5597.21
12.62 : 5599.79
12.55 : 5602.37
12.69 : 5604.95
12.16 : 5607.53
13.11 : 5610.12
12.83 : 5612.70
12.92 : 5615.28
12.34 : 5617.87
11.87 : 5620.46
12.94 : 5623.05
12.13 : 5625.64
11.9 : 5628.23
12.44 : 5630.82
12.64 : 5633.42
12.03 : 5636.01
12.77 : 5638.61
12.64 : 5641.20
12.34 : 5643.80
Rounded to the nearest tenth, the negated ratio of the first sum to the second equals -0.6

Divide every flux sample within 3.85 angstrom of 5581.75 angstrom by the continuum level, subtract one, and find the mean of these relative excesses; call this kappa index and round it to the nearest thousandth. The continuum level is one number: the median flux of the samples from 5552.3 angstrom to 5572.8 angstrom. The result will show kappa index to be 0.002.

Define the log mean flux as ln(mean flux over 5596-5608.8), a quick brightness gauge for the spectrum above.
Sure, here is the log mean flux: 2.52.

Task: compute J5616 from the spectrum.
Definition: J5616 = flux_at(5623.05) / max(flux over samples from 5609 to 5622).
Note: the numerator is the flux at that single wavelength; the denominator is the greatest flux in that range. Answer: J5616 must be 0.987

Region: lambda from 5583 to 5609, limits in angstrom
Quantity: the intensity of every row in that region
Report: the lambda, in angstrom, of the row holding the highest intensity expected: 5589.48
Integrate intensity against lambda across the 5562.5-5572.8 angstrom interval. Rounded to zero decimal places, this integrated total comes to 127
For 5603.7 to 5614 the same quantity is 131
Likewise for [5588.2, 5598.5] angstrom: 128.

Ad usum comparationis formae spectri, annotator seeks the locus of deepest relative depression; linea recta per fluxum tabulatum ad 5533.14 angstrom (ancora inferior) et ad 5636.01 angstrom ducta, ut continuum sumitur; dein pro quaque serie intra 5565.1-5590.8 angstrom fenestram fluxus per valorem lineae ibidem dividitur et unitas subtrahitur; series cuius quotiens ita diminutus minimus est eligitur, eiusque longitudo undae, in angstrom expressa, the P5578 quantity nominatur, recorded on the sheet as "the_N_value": 5574.06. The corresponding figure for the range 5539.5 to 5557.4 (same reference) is 5545.90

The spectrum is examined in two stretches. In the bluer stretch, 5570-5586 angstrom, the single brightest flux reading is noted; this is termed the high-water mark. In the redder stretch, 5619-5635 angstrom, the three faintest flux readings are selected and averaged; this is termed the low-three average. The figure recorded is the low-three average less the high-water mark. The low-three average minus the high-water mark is -0.92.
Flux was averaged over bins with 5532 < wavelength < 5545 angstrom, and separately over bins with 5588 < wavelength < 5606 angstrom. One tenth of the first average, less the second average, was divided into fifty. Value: -4.43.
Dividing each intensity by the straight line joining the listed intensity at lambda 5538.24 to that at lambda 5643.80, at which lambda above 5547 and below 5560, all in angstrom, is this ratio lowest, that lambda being 5558.68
